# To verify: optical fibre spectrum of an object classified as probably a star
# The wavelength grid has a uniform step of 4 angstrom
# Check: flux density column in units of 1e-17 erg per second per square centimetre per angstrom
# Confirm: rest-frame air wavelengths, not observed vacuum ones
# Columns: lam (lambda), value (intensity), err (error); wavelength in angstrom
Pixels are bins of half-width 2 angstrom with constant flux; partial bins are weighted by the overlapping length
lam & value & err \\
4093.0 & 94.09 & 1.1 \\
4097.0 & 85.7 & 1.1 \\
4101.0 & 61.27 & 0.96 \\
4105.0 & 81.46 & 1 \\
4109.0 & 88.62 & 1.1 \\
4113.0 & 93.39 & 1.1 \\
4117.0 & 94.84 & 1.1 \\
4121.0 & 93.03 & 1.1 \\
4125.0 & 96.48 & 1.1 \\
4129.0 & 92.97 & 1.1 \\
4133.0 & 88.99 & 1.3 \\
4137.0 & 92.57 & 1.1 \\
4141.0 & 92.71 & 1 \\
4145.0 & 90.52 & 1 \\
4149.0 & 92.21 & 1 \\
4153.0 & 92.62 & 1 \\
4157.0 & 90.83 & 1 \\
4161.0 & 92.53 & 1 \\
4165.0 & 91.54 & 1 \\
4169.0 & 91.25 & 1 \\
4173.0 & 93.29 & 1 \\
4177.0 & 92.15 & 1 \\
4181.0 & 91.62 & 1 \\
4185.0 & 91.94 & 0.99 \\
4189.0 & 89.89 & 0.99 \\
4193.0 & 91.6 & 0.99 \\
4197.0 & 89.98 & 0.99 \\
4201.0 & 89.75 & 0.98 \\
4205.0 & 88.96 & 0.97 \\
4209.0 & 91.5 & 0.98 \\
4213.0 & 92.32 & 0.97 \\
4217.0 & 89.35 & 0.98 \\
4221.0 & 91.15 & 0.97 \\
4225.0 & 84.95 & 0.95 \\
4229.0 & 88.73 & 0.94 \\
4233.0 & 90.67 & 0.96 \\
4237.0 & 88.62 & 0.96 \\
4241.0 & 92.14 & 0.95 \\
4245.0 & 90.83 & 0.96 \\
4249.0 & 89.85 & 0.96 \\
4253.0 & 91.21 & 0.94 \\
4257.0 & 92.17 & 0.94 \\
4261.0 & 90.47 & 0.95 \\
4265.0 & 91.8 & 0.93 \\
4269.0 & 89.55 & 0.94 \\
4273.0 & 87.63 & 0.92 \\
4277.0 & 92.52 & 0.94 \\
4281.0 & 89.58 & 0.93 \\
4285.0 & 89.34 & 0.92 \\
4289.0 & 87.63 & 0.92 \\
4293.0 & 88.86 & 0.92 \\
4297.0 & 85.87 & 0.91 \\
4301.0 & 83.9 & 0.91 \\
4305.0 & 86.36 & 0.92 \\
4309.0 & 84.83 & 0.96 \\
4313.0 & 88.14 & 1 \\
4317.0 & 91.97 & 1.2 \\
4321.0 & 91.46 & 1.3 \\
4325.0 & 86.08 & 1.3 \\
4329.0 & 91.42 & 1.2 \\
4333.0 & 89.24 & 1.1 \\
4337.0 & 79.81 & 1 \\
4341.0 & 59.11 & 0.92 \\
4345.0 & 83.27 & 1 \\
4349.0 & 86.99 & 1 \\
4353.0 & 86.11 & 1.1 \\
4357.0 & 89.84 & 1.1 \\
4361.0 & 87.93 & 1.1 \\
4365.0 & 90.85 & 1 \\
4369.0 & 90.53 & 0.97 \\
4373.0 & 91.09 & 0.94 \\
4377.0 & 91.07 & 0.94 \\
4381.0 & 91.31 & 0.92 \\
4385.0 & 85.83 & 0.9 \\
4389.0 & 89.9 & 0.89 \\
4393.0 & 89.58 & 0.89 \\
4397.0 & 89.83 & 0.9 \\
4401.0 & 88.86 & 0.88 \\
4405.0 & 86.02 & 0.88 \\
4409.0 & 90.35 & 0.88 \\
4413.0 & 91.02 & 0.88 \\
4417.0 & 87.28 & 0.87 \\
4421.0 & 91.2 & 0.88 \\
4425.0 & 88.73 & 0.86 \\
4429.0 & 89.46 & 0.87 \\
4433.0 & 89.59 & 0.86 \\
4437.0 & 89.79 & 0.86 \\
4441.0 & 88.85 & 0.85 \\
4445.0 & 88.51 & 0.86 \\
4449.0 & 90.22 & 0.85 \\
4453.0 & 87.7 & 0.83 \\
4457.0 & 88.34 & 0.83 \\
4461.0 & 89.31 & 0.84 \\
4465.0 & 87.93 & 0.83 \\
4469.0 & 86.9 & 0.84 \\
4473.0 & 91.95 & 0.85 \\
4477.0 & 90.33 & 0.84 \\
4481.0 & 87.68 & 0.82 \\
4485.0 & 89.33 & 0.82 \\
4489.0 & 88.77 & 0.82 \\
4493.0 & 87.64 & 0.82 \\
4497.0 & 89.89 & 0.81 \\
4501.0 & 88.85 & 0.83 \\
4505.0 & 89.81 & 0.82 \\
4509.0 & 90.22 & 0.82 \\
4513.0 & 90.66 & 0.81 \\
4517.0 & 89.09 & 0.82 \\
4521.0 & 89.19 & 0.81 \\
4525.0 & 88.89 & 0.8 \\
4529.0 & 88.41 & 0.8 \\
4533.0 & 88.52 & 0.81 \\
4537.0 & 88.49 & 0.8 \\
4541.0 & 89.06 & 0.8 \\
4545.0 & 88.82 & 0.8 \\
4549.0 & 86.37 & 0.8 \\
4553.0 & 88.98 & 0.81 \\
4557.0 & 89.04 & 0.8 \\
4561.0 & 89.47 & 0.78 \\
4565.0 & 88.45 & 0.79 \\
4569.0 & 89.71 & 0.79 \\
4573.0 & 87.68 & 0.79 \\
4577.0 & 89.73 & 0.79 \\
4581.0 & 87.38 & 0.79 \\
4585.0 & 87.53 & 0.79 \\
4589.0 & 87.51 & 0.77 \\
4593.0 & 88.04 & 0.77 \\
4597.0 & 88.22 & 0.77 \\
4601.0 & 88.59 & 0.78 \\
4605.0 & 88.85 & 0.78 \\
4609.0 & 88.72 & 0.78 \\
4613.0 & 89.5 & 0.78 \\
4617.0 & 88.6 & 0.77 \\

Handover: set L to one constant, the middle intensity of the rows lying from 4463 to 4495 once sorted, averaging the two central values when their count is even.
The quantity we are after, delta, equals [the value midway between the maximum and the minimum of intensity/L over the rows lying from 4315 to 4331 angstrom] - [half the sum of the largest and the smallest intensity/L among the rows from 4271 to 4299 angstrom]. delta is -0.002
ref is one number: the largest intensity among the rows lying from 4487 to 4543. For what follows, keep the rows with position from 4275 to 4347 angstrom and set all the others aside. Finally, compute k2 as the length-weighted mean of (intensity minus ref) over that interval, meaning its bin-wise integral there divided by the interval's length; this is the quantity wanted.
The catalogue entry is -4.6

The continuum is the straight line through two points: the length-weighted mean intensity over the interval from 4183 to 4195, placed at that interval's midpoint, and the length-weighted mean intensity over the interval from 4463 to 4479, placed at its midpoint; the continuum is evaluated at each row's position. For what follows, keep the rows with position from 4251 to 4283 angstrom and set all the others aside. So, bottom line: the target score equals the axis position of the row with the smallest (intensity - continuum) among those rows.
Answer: 4273.0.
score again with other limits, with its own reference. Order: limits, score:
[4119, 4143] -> 4133.0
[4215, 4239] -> 4225.0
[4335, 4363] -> 4341.0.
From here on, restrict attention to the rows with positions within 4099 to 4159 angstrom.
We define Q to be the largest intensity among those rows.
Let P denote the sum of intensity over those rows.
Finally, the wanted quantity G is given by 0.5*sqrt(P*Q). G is 180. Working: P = 1343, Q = 96.48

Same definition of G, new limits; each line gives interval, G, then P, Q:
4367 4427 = 175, 1343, 91.31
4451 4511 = 175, 1335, 91.95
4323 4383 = 172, 1295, 91.42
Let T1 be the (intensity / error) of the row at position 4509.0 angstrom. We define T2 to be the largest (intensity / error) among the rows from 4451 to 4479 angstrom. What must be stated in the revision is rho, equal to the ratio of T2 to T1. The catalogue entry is 0.98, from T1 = 110.0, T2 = 108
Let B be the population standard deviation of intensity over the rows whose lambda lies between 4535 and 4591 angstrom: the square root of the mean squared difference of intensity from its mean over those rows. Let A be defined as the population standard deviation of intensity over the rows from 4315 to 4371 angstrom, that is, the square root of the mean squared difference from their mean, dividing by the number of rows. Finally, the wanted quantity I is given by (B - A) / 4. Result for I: -1.8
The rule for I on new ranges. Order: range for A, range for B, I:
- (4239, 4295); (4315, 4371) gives 1.7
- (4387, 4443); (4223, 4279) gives 0.2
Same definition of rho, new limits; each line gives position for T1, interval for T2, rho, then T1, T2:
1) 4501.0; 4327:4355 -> 0.81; 107.0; 87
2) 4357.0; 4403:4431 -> 1.27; 81.7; 104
